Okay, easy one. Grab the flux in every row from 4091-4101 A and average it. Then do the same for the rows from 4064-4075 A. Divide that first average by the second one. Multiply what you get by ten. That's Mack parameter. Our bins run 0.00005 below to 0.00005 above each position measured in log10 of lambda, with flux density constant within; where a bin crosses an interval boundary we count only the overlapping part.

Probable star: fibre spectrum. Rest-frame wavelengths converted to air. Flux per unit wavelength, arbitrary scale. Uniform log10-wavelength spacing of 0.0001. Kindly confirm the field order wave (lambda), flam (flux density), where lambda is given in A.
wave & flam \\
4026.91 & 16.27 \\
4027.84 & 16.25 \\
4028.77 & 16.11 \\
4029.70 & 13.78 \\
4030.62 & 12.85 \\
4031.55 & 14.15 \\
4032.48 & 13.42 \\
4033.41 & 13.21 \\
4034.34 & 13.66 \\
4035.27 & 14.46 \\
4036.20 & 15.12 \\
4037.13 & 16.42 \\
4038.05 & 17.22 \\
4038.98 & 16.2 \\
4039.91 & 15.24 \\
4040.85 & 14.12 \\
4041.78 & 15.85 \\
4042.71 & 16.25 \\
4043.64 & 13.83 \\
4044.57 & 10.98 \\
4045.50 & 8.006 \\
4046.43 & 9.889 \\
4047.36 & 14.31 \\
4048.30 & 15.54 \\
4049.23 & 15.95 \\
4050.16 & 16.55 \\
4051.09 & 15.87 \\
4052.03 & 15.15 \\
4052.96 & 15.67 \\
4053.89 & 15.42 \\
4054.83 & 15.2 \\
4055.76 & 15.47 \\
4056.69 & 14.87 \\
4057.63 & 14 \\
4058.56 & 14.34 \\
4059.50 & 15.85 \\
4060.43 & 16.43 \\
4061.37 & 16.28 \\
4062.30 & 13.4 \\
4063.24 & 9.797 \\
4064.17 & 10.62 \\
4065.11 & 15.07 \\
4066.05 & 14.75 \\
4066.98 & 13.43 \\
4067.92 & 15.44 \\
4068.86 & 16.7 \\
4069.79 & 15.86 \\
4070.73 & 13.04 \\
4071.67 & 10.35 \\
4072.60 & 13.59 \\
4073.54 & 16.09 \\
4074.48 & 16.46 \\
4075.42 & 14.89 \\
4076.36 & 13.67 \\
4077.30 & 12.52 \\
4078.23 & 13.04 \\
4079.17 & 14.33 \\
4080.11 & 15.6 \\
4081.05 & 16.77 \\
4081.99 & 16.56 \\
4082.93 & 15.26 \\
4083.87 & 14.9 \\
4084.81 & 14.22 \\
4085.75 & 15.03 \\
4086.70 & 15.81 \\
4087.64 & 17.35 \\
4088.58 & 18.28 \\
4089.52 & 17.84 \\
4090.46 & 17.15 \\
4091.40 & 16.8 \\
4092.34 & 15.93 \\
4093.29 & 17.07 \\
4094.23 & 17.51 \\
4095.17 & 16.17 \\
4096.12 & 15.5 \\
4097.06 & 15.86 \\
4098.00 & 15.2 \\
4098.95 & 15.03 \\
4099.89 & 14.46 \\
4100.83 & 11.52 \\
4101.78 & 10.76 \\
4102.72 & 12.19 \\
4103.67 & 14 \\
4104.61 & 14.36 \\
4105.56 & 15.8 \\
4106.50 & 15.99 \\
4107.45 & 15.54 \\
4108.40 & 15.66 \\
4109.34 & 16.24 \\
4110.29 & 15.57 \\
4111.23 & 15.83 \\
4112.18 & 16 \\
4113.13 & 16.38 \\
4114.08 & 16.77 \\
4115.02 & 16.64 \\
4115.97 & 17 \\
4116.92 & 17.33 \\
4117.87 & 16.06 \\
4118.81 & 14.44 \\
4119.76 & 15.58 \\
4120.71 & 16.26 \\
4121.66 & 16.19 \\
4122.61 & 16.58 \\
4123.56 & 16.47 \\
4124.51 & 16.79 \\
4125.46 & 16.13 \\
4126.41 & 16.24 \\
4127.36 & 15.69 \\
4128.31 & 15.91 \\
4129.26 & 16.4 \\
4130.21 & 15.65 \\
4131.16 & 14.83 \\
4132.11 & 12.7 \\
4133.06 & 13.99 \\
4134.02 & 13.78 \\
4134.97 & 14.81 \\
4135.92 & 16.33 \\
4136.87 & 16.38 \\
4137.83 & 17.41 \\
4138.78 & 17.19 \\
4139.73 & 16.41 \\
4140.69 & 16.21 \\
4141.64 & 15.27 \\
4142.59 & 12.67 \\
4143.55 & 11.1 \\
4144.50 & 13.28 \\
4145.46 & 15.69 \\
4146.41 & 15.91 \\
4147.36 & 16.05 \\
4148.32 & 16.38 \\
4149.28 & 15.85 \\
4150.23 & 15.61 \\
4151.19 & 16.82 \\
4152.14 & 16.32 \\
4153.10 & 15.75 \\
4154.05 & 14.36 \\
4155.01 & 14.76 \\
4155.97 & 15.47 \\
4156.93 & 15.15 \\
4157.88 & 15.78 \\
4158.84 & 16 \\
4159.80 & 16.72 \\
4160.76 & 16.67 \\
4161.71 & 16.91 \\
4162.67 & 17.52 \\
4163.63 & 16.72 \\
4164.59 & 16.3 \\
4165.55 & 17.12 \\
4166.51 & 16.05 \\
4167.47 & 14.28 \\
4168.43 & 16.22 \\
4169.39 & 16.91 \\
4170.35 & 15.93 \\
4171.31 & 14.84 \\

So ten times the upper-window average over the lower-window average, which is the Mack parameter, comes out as 10.9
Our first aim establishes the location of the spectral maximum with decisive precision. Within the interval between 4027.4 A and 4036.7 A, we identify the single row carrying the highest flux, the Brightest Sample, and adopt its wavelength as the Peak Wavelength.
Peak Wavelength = 4027.84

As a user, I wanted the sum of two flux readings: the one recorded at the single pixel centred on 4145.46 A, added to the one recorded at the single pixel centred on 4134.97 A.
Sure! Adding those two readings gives 30.5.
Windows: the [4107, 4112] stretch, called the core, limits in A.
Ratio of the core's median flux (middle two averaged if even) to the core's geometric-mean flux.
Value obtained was 0.993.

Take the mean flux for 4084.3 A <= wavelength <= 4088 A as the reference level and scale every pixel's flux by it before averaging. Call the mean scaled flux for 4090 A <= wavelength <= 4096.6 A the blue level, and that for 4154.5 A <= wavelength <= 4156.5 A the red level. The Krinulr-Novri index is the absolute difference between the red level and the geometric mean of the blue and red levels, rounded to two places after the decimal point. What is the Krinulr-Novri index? 0.05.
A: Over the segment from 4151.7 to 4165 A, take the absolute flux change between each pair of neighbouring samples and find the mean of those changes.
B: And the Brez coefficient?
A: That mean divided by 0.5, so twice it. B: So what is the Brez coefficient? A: 1.1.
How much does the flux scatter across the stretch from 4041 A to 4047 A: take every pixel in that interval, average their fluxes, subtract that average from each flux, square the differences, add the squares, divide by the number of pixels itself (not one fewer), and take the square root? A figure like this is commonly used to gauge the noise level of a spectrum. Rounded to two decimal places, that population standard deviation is 3.07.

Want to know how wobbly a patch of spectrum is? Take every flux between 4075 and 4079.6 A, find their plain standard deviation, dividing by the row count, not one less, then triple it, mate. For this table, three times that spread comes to 2.6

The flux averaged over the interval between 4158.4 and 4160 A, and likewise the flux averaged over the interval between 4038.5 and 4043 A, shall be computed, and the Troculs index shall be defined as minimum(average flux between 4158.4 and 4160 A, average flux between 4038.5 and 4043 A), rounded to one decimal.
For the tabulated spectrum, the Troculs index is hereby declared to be 15.5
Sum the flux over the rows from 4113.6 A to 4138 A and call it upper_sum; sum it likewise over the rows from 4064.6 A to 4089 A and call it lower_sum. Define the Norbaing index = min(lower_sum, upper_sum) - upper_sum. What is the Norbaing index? -23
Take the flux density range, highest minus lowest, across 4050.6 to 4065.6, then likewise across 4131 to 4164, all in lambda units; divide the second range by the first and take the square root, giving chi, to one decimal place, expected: 1.0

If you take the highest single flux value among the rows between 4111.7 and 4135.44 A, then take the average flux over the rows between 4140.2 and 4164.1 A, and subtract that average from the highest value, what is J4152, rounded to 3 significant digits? 1.77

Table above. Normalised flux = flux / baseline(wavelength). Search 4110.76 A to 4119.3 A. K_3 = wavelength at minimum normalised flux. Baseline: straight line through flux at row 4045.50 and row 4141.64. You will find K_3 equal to 4118.81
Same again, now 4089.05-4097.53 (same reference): 4096.12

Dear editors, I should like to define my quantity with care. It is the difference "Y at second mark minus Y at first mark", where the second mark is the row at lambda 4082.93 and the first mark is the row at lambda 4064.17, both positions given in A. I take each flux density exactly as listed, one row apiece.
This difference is 5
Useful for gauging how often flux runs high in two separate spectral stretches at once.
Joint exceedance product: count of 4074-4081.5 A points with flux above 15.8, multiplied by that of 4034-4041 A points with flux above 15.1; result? 10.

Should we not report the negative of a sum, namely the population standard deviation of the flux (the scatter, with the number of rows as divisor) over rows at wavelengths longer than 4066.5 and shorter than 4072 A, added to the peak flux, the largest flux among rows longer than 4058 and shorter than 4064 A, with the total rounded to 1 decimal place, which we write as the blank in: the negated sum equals -18.6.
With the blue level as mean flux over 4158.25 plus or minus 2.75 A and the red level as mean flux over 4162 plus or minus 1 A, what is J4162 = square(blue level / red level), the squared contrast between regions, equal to 0.86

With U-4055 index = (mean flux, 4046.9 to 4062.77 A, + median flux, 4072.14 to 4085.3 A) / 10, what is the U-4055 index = 3.02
